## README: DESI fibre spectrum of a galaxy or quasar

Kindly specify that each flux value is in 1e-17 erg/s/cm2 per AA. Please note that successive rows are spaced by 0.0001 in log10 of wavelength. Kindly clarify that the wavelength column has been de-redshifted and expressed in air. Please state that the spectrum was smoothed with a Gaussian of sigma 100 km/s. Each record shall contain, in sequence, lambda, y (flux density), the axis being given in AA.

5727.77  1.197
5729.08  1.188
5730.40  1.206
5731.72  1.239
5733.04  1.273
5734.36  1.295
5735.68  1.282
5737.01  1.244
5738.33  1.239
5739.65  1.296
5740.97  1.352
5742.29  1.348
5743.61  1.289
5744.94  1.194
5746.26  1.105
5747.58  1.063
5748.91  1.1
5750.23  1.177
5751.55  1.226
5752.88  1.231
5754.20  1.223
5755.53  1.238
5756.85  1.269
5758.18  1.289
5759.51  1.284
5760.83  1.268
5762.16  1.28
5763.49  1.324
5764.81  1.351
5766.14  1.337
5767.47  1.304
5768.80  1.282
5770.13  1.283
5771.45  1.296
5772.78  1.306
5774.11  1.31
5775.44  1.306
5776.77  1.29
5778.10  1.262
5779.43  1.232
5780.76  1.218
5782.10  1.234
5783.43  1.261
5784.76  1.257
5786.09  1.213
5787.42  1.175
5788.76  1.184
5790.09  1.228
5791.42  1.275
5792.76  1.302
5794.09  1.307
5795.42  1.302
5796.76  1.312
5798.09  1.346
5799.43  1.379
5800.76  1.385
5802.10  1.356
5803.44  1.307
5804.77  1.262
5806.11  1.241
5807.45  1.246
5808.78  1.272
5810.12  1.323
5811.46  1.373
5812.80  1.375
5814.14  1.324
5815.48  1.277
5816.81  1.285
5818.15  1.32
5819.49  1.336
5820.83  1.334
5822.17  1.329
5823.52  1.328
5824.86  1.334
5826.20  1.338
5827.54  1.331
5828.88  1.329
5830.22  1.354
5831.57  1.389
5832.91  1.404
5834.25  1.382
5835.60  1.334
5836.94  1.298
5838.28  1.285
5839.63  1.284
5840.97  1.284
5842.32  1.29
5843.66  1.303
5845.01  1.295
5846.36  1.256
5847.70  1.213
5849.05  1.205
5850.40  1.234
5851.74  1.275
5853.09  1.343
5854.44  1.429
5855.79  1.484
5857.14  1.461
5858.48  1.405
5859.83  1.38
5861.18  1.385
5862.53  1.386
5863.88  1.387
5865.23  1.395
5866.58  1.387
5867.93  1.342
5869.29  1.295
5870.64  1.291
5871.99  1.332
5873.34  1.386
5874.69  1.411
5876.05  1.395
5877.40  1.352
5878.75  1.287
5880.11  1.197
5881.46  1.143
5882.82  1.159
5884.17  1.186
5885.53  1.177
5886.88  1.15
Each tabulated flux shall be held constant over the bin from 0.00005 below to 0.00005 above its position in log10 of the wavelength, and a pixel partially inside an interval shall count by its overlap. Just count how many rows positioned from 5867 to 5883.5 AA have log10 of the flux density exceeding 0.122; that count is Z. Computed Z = 6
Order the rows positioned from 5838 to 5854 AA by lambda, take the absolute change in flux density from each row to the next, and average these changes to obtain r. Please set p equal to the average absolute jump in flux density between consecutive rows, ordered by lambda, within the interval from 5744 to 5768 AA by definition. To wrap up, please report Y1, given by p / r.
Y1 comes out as 1.3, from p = 0.031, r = 0.023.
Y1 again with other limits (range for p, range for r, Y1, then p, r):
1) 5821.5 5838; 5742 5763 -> 0.5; 0.018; 0.037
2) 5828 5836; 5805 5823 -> 1.2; 0.029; 0.025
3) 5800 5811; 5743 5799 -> 1.2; 0.032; 0.026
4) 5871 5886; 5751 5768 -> 2.1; 0.040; 0.019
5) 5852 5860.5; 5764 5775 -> 3.5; 0.049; 0.014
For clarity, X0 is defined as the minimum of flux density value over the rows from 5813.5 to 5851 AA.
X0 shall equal 1.205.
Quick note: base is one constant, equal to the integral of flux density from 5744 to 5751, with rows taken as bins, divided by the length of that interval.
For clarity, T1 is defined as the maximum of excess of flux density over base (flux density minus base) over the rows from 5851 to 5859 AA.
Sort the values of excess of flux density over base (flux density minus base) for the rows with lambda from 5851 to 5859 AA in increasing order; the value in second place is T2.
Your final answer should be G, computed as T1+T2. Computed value 0.56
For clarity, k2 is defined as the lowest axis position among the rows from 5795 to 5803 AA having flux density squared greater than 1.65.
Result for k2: 5795.42 AA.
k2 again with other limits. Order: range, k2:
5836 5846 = 5836.94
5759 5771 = 5763.49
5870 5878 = 5870.64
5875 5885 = 5876.05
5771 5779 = 5771.45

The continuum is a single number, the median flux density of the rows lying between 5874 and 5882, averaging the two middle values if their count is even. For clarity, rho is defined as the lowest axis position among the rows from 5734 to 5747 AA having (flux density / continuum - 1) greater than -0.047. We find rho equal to 5734.36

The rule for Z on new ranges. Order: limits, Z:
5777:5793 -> 0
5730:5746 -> 2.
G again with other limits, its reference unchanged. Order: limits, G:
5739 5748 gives 0.19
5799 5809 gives 0.36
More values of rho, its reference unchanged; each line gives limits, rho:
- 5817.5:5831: 5818.15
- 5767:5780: 5767.47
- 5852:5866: 5853.09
